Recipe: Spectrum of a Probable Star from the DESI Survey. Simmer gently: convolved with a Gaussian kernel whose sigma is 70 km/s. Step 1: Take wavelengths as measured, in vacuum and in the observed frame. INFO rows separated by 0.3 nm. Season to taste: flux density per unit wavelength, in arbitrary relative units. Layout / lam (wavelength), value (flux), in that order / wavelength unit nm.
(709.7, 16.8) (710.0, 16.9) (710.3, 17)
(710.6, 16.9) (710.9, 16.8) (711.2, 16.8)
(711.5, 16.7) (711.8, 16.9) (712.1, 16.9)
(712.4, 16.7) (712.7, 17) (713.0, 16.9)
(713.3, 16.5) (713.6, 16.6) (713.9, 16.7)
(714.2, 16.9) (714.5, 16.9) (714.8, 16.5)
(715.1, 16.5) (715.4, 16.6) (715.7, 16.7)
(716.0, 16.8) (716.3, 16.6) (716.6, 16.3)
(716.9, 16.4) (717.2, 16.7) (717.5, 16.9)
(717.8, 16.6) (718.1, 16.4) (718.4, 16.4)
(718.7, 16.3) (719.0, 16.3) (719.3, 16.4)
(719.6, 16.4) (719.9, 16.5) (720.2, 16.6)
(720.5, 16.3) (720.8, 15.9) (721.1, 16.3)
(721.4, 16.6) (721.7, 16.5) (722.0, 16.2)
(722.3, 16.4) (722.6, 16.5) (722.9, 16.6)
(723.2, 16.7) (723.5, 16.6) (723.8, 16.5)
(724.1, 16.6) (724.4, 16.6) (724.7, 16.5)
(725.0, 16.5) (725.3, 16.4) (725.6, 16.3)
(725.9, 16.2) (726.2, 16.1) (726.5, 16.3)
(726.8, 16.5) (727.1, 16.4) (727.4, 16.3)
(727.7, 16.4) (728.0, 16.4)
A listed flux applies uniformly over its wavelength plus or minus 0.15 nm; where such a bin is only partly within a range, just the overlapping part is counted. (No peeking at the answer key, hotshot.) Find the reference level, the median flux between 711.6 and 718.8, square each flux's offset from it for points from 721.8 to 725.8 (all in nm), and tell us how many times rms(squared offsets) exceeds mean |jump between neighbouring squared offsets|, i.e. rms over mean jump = 2.4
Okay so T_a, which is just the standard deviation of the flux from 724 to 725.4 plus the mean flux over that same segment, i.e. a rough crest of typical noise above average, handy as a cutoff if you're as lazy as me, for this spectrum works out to 16.6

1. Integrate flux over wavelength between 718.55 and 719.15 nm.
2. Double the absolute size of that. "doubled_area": 19.6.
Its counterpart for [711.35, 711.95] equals 20.2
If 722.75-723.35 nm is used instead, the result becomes 20.0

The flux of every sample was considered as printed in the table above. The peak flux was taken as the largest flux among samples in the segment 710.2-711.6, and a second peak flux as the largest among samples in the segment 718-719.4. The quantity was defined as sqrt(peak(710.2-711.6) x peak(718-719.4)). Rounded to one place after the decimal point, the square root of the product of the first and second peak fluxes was 16.7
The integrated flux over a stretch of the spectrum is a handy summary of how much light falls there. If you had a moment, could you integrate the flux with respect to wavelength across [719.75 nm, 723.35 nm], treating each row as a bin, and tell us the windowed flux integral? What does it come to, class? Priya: 59.1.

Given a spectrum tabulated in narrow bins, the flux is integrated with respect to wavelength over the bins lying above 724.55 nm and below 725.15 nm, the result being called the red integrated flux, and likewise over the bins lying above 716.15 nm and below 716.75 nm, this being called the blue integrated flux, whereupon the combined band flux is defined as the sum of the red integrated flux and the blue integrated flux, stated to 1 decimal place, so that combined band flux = 19.8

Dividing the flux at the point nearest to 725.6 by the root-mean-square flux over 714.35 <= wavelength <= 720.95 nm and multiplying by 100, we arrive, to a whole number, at 99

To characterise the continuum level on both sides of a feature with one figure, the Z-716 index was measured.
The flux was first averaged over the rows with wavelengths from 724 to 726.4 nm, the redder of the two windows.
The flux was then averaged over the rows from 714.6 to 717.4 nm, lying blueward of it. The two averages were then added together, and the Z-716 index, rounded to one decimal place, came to 33.0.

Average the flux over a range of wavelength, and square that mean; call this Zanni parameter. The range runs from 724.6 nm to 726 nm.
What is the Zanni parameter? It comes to 268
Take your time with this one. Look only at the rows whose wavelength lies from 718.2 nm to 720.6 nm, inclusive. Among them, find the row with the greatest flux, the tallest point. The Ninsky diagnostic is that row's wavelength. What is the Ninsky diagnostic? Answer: 720.2 nm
